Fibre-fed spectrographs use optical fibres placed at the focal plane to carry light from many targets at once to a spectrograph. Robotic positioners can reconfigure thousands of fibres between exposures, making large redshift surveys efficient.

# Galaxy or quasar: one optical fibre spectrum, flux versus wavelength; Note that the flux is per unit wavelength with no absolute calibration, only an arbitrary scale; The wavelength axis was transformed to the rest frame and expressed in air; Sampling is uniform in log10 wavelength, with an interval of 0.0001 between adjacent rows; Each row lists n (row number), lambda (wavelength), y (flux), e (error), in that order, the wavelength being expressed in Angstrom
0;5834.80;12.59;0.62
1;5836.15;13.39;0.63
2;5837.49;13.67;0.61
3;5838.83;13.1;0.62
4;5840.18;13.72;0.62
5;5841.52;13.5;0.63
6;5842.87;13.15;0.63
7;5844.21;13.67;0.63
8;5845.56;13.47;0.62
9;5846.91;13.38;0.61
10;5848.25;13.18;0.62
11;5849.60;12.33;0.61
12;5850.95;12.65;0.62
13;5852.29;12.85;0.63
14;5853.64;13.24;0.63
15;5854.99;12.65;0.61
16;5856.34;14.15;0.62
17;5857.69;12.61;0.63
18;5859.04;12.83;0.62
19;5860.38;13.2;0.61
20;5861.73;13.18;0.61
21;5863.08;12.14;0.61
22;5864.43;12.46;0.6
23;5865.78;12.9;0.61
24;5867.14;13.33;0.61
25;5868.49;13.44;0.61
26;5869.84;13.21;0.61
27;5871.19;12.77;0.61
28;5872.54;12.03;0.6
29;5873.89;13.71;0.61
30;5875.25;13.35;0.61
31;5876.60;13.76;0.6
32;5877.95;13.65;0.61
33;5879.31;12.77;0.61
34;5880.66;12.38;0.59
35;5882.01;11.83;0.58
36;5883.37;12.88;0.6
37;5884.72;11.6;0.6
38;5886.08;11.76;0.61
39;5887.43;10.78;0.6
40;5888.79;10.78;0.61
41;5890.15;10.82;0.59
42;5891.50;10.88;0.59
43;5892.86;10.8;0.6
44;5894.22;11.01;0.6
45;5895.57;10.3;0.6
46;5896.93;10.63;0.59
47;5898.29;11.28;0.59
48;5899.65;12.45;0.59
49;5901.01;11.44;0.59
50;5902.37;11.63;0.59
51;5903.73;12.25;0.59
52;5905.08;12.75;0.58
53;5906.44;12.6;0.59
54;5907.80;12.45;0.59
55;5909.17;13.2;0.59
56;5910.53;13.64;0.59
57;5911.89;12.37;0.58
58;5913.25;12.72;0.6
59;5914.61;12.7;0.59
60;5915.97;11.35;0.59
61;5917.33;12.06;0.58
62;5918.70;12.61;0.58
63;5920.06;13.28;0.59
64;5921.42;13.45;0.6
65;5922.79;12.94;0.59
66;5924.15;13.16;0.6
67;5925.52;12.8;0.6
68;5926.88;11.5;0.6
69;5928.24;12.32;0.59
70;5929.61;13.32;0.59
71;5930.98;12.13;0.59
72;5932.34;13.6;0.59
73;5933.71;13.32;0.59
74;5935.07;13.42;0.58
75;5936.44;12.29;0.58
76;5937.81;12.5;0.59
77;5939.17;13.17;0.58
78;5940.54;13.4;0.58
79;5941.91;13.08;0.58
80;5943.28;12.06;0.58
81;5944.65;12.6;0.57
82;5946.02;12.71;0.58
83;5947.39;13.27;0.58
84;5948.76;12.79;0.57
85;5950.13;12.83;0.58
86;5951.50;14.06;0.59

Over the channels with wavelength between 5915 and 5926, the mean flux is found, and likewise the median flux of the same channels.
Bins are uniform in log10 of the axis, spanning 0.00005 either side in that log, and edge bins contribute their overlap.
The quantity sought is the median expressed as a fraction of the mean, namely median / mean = 1.01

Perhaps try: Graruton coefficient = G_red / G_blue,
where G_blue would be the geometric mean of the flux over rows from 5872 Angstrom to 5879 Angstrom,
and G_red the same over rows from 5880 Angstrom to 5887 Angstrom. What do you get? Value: 0.91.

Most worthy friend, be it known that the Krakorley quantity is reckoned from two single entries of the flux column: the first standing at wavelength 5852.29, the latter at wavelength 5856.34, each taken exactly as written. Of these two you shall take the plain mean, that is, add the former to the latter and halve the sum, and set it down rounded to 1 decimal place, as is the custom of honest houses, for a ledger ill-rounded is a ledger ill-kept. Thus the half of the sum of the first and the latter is 13.5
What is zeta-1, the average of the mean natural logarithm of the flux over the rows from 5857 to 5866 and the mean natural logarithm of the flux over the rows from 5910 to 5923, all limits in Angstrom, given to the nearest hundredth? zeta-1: 2.54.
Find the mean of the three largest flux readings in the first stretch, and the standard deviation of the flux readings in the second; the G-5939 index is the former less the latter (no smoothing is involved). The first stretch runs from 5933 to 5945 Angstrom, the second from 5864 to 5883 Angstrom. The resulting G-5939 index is 12.8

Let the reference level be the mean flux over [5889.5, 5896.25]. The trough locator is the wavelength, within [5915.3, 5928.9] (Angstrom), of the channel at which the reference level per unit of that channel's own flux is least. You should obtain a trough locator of 5921.42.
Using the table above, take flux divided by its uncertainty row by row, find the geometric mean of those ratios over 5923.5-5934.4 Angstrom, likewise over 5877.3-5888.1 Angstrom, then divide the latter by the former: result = 0.95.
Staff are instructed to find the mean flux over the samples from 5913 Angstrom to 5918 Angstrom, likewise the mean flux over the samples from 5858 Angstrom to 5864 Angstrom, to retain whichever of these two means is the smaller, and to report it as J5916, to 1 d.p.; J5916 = 12.2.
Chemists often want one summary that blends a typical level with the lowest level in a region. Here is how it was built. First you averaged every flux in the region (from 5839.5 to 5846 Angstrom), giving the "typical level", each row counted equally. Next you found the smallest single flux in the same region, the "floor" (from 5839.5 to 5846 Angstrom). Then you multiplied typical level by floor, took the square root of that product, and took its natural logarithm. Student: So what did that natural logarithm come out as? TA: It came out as 2.59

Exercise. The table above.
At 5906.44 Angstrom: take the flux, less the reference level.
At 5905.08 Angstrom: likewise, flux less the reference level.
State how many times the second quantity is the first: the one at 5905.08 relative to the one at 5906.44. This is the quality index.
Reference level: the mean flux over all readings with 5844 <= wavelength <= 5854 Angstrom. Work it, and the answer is 0.7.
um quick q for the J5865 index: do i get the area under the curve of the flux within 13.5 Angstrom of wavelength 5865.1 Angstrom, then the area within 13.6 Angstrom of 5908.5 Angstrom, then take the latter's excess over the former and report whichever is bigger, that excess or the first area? 353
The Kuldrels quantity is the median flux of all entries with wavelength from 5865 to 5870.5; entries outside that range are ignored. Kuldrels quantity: 13.3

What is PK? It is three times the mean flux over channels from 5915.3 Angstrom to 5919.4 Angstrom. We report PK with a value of 36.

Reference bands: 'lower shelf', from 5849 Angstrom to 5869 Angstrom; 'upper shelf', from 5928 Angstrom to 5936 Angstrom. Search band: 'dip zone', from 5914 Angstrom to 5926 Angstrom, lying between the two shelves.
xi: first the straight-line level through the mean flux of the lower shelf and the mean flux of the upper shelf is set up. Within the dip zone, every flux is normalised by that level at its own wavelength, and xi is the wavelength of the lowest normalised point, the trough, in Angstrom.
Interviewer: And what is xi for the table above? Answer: 5915.97 Angstrom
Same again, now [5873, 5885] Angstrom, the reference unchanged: 5884.72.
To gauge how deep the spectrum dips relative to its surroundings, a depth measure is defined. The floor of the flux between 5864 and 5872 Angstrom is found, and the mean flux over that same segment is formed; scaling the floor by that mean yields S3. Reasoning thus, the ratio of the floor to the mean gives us 0.957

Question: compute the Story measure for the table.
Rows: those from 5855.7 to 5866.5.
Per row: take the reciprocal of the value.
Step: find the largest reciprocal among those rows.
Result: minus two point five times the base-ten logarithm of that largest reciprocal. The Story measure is 2.71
